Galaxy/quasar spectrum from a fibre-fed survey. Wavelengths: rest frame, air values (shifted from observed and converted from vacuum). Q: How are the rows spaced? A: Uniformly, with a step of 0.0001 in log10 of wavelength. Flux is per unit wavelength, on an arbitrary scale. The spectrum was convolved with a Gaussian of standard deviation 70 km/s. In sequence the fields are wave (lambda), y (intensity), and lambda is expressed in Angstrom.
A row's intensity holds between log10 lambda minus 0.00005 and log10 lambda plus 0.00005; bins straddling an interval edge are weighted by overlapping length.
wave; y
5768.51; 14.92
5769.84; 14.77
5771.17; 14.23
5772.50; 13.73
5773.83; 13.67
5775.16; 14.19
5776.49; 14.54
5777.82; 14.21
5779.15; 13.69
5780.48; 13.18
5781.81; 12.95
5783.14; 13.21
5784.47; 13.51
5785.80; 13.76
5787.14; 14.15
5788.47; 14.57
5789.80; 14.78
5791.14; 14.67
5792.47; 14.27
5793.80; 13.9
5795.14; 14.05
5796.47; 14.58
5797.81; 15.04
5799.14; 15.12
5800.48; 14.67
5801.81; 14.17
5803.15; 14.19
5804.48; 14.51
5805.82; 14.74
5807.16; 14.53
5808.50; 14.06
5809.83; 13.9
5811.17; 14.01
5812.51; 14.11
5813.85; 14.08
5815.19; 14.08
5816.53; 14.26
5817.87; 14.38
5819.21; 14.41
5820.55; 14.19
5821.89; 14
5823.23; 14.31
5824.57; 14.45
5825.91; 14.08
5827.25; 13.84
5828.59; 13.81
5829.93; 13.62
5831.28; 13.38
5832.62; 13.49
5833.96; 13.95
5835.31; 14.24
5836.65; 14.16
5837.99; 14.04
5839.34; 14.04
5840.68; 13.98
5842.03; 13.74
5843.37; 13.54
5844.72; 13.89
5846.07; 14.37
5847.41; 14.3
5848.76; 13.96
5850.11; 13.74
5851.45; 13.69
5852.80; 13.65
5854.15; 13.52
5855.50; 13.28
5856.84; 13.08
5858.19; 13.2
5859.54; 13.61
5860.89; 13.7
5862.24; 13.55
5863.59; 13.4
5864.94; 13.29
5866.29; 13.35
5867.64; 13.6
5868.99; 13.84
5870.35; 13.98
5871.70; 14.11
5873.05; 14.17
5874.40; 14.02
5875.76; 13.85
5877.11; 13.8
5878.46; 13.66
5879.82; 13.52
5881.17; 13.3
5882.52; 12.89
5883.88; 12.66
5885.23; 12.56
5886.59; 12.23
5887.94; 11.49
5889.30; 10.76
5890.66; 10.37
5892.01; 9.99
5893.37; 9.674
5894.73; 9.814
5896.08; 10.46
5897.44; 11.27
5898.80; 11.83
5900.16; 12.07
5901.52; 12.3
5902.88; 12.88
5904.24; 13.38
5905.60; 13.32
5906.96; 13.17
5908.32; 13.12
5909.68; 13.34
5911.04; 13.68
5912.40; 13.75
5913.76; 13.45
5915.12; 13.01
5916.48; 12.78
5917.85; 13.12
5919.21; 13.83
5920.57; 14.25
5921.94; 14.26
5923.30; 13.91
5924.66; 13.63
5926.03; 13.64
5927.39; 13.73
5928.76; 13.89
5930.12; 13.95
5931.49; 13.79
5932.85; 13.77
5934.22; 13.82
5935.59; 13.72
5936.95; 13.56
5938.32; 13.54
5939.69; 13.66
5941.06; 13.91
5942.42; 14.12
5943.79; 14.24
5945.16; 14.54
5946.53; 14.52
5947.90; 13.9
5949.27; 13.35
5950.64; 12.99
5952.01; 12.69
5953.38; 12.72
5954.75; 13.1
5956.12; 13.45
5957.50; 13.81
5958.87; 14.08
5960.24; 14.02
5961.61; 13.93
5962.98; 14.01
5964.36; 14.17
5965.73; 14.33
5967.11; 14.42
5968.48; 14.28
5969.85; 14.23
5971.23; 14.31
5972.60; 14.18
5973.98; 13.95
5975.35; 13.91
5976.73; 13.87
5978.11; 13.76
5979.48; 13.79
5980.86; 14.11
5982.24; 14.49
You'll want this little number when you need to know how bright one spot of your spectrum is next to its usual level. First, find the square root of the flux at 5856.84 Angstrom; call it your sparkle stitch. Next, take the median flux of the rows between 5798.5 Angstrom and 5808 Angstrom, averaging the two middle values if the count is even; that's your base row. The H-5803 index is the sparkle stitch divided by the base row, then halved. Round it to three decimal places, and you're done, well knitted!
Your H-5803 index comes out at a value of 0.124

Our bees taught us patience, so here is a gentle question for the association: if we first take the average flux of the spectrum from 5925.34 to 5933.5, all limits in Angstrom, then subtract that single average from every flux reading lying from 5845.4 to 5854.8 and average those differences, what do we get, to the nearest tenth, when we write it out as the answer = 0.1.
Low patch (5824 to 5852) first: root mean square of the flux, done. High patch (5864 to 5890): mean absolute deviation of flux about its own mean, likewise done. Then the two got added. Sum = 14.6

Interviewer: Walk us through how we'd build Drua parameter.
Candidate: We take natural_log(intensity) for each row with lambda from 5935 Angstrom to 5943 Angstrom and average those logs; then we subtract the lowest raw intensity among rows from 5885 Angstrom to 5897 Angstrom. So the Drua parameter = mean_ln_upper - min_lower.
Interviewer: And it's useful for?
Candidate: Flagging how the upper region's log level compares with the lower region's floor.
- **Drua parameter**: -7.1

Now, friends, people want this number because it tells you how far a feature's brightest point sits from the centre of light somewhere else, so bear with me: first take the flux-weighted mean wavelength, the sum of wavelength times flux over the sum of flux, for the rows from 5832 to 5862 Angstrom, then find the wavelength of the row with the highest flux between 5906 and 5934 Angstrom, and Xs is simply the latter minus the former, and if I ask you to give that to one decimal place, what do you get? 75.3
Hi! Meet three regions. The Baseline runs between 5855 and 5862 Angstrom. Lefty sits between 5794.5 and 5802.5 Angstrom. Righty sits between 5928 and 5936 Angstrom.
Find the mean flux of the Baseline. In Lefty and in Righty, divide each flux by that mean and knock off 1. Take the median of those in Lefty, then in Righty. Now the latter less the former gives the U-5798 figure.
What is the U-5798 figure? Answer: -0.061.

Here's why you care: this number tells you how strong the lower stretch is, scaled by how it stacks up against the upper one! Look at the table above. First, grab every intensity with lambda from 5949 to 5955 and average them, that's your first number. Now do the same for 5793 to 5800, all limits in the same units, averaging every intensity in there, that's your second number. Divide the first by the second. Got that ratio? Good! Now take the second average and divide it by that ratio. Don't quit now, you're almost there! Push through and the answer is 16.3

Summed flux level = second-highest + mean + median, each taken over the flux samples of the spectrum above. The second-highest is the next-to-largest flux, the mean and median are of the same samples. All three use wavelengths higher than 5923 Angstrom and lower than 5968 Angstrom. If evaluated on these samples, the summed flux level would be 42.1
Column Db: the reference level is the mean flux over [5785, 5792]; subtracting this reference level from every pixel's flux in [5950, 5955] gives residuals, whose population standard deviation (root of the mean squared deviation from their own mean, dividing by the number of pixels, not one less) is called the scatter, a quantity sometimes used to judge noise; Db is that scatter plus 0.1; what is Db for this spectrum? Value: 0.27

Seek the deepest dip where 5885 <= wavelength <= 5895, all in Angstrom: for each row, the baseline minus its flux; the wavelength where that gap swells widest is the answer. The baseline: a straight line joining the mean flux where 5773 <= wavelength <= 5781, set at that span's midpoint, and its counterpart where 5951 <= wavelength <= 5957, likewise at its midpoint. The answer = 5893.37 Angstrom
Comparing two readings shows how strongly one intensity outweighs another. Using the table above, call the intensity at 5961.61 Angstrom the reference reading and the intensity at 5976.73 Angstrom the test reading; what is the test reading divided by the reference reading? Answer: 1.00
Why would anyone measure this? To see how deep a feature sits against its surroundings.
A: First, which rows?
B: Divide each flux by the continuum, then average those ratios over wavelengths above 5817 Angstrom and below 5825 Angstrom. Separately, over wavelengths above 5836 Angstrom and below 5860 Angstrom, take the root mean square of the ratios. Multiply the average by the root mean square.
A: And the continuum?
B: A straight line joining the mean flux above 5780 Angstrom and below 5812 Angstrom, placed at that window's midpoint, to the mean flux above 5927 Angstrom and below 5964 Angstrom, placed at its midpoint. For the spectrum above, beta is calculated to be 0.99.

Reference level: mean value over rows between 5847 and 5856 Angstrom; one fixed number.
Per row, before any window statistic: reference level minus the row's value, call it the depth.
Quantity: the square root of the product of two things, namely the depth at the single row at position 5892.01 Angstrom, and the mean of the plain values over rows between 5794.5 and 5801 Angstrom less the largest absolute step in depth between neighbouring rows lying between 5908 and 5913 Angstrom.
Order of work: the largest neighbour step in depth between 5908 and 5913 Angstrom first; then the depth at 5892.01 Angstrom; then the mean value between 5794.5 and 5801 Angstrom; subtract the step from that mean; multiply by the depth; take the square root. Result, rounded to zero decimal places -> 7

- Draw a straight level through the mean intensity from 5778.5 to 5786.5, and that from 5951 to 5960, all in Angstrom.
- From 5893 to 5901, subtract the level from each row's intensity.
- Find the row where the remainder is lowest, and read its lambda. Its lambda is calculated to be 5893.37 Angstrom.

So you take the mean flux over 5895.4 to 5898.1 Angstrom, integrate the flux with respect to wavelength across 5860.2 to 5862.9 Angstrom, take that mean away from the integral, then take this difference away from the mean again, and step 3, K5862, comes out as -15.0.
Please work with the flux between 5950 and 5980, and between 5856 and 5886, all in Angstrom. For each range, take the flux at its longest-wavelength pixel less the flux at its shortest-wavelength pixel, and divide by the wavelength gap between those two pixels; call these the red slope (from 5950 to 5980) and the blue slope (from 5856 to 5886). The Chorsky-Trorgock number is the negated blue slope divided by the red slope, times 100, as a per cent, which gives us 66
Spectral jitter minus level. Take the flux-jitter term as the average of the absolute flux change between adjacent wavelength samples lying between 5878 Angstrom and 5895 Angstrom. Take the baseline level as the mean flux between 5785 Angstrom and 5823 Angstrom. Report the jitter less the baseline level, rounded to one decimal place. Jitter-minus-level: -14.0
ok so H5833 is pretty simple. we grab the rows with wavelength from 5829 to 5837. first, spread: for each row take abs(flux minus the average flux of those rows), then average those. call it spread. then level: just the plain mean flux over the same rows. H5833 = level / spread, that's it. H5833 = 44.5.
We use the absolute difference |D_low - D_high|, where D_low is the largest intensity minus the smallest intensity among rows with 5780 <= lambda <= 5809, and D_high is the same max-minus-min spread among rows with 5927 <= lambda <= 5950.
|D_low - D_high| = 1.0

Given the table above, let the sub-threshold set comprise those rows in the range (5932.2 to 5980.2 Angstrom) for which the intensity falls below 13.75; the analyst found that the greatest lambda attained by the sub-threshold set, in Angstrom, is 5956.12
